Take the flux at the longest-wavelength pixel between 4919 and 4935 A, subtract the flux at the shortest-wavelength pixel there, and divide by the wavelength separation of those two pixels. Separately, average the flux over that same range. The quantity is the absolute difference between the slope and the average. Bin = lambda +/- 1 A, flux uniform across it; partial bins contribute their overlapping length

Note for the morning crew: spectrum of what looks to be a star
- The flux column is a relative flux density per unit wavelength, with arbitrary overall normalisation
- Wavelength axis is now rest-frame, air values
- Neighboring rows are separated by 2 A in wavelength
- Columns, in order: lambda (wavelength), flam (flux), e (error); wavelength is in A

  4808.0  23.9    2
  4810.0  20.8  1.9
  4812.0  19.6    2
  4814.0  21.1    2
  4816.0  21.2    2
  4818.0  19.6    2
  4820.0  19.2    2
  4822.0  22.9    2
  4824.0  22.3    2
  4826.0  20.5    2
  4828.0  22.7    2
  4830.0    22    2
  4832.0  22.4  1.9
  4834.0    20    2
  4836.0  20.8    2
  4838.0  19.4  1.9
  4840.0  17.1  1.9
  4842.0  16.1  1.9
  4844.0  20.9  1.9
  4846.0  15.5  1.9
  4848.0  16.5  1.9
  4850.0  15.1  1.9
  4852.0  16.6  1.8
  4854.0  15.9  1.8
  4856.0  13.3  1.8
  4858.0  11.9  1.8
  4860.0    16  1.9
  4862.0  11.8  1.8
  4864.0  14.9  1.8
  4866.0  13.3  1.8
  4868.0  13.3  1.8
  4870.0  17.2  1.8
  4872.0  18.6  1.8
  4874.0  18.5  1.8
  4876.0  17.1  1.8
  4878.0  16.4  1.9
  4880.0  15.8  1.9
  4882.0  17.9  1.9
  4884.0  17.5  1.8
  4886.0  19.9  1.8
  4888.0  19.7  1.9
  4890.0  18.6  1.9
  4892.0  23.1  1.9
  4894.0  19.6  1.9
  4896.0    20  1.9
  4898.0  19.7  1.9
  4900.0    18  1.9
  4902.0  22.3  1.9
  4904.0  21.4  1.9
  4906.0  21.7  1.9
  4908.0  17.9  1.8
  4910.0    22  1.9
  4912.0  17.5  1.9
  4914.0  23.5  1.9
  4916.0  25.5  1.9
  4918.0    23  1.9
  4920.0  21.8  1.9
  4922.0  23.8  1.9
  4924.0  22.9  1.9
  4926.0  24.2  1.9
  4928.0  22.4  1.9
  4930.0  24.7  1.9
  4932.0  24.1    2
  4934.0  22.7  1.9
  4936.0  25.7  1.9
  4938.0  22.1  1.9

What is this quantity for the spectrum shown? 23.3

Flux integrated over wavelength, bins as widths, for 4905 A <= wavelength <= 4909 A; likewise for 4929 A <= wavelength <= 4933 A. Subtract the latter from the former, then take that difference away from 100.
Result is 118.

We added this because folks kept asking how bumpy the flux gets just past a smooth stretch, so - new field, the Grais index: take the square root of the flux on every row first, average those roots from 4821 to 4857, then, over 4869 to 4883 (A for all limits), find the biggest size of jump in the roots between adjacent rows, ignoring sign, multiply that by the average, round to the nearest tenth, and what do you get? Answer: 1.1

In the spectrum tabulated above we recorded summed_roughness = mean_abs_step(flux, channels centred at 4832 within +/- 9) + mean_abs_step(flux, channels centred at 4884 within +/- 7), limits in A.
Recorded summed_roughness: 2.6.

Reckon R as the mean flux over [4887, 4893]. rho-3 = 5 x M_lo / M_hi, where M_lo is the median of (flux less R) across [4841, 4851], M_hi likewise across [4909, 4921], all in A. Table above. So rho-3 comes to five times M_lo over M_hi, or -11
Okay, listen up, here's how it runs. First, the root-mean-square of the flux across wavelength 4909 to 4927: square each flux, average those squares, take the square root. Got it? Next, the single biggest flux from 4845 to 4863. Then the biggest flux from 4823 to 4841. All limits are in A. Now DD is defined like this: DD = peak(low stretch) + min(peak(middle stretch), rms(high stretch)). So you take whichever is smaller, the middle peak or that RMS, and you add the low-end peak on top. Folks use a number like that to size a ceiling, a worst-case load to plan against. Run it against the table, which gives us 39.3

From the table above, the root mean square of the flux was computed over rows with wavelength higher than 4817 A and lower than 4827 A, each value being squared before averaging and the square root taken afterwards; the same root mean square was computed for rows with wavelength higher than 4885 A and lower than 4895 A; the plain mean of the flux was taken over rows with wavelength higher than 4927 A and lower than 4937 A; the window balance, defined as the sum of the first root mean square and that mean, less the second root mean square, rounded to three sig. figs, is 24.6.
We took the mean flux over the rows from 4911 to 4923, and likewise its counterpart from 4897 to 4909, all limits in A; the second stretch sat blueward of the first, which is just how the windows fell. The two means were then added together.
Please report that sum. 42.7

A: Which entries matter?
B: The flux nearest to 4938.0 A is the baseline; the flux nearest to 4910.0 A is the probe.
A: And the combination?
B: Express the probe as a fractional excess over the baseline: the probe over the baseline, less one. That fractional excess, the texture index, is 0.0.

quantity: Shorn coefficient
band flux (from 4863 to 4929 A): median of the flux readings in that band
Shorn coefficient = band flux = 19.7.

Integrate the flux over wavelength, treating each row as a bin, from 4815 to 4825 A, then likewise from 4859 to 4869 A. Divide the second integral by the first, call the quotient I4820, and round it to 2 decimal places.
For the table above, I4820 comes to 0.66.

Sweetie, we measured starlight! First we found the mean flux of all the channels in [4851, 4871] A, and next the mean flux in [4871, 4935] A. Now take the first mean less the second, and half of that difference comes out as -3.1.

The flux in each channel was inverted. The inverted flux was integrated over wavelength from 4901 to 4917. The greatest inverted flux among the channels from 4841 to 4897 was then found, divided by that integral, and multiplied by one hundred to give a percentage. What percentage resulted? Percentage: 11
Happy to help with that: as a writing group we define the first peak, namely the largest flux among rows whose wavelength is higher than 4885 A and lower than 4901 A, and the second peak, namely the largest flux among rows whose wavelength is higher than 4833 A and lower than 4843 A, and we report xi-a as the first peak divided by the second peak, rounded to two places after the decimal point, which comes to 1.11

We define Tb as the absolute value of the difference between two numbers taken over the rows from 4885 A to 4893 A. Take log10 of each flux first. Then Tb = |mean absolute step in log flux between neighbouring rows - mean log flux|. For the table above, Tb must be 1.27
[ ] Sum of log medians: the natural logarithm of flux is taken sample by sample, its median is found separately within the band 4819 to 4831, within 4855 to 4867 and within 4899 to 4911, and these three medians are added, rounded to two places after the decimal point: 8.76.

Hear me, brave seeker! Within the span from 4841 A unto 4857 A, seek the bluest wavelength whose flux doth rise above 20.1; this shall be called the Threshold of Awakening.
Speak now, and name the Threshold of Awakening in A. 4844.0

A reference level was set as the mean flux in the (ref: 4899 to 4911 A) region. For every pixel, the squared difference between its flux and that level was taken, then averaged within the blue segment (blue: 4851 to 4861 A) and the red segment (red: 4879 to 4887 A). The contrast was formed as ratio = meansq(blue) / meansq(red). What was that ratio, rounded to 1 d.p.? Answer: 3.8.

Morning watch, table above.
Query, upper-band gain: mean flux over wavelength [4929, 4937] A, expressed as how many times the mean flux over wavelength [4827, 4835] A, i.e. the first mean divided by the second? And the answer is 1.12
